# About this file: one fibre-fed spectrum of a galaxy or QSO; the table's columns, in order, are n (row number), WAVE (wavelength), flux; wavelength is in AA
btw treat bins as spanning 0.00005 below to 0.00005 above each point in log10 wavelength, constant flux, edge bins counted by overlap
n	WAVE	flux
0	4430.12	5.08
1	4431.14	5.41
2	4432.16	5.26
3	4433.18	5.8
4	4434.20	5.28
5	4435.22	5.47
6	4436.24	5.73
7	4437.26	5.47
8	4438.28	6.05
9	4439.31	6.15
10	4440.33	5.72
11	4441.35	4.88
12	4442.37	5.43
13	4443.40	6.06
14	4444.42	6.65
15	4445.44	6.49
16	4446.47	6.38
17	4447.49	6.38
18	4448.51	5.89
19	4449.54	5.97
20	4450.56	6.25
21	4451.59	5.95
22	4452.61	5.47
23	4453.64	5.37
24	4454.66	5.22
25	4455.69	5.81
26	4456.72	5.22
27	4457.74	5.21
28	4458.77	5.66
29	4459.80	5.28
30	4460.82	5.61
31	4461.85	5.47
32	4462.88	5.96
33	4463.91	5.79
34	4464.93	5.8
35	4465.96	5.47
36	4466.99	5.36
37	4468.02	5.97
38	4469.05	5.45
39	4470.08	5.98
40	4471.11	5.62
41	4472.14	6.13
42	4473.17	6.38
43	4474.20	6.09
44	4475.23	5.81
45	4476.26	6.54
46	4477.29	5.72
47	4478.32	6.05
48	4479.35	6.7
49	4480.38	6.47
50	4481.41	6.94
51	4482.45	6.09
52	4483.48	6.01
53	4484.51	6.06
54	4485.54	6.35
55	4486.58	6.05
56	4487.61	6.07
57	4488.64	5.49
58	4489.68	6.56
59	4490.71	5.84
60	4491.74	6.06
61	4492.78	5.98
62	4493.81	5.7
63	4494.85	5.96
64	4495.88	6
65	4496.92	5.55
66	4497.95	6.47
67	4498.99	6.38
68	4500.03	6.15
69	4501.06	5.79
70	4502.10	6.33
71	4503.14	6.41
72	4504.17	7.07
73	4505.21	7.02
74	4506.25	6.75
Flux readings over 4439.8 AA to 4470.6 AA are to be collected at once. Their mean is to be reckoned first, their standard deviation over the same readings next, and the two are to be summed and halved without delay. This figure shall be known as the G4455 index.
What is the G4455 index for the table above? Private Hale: 3.08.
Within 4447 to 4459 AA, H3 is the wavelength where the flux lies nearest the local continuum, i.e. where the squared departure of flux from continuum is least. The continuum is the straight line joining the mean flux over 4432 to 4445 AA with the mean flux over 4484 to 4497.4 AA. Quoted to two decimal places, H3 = 4455.69 AA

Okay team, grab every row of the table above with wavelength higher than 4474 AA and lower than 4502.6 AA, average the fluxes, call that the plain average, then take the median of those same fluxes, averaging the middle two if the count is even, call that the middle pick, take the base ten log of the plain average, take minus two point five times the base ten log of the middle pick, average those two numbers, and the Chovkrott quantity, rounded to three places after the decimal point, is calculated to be -0.585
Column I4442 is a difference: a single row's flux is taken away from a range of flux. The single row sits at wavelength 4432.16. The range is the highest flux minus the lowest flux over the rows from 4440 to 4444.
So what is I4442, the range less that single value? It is -4.08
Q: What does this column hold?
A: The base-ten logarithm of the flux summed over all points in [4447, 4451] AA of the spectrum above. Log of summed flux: 1.39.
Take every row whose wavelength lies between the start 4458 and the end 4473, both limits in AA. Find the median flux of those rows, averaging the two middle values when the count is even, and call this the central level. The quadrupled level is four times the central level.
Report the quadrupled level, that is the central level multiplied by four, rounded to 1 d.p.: 22.6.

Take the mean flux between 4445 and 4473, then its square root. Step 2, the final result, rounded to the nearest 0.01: 2.40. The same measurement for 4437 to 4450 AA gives 2.44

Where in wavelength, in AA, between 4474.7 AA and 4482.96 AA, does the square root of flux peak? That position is 4481.41 AA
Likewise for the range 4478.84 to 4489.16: 4481.41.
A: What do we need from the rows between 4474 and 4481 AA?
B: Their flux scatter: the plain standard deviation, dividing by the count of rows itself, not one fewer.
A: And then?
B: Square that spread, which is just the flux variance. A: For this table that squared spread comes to 0.12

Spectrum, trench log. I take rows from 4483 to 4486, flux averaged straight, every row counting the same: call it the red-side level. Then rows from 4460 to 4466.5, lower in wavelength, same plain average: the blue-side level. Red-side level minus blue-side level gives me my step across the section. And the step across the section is 0.5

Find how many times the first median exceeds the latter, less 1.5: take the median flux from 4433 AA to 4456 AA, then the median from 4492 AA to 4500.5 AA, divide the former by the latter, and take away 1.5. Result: -0.530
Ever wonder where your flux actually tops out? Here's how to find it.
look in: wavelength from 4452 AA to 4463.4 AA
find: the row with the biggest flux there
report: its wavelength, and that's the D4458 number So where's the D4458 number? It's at 4462.88 AA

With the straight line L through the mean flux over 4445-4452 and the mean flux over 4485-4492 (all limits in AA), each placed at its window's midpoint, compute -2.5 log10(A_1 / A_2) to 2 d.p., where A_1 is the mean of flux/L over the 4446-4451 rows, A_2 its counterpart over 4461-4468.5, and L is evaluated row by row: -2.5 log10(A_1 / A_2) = -0.08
